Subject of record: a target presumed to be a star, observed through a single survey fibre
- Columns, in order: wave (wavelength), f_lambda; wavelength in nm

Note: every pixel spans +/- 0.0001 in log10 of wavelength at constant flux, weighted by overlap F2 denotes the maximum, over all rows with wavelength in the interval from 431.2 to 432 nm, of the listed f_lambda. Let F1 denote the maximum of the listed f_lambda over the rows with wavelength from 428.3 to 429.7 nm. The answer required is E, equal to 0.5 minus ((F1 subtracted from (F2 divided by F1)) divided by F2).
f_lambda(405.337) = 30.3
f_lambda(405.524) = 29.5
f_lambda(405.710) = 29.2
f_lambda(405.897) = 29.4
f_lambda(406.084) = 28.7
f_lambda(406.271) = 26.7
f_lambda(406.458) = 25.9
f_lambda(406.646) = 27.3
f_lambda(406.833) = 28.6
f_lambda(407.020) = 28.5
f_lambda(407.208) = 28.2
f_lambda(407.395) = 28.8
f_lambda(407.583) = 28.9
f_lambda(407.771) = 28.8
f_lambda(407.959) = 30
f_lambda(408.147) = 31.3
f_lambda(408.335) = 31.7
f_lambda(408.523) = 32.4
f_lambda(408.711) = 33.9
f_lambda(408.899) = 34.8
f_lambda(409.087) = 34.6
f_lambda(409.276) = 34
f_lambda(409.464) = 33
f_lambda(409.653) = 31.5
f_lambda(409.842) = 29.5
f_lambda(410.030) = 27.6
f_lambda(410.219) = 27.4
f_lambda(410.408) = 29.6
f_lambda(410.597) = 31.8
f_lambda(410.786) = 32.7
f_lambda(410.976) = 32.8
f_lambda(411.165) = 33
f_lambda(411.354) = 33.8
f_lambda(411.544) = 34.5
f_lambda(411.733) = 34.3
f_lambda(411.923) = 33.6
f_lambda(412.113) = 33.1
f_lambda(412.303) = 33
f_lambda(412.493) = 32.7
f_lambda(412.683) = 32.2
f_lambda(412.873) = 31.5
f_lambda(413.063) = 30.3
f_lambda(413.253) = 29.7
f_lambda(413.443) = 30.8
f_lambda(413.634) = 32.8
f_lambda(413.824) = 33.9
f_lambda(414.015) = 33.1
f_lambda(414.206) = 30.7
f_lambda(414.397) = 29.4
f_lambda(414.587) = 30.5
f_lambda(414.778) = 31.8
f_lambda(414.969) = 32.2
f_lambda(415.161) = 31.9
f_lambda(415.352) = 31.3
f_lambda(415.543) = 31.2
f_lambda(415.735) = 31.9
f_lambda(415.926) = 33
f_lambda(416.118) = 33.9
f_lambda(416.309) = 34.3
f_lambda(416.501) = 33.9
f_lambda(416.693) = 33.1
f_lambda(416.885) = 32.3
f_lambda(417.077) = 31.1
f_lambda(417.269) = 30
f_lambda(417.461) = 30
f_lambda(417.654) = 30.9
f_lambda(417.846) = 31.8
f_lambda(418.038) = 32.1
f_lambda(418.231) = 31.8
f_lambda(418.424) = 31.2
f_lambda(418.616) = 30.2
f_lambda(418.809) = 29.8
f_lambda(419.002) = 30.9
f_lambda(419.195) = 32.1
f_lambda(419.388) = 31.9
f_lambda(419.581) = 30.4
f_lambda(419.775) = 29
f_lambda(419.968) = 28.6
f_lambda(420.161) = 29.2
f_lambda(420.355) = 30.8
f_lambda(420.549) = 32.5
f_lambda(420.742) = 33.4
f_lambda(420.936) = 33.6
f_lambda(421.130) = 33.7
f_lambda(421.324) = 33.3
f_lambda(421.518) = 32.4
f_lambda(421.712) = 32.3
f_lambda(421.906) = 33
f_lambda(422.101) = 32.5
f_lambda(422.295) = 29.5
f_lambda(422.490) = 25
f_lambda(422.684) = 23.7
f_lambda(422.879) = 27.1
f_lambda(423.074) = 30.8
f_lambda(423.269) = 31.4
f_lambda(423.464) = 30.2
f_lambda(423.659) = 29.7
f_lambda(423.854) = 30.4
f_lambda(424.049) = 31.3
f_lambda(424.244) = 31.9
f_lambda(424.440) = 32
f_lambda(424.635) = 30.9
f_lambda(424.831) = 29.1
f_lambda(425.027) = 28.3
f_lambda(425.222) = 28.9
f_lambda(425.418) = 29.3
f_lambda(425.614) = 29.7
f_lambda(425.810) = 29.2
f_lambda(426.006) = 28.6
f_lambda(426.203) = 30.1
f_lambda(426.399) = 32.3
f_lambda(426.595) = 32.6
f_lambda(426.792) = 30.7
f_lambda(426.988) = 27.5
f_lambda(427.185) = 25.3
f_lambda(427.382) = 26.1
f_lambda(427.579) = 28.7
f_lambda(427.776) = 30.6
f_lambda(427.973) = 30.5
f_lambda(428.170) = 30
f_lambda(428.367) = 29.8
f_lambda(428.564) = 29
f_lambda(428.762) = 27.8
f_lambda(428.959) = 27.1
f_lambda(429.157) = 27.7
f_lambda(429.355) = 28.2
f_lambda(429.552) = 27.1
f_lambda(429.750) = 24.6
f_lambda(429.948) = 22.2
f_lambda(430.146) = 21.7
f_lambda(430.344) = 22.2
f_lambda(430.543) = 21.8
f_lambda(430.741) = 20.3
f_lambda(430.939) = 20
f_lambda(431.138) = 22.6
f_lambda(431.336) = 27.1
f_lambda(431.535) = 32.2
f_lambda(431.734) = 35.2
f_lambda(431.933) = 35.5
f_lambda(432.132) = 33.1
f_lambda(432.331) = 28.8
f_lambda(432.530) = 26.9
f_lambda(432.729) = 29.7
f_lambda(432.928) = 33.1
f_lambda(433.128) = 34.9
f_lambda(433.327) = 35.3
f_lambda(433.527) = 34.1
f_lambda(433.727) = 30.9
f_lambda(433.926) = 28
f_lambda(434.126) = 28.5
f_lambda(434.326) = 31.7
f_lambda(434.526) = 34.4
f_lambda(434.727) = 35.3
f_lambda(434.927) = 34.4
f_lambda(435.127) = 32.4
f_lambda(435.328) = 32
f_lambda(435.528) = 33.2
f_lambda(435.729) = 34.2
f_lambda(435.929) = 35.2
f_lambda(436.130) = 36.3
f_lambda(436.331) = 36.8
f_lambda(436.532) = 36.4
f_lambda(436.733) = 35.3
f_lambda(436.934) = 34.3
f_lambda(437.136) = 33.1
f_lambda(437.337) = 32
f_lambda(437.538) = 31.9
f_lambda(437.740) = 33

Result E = 1.31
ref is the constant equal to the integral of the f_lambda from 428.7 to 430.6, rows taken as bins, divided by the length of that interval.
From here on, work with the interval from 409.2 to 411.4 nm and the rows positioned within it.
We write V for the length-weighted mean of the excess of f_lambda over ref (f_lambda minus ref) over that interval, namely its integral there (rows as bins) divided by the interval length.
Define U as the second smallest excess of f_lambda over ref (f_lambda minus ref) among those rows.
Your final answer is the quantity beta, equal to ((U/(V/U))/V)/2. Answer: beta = 0.08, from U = 2.5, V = 6.3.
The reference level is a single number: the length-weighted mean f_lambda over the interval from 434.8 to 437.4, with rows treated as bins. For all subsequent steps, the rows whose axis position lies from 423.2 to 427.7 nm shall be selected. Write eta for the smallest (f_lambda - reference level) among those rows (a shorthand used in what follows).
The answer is -9.0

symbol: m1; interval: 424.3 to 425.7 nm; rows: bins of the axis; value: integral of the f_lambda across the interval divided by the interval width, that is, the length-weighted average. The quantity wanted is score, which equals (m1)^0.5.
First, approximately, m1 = 30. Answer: 5.46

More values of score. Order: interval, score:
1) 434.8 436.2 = 5.83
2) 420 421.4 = 5.67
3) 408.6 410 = 5.73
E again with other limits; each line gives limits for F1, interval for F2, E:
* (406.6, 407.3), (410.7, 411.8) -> 1.29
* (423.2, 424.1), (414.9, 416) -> 1.42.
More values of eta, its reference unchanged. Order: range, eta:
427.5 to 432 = -14.3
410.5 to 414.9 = -4.9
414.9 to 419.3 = -4.5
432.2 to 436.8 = -7.4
